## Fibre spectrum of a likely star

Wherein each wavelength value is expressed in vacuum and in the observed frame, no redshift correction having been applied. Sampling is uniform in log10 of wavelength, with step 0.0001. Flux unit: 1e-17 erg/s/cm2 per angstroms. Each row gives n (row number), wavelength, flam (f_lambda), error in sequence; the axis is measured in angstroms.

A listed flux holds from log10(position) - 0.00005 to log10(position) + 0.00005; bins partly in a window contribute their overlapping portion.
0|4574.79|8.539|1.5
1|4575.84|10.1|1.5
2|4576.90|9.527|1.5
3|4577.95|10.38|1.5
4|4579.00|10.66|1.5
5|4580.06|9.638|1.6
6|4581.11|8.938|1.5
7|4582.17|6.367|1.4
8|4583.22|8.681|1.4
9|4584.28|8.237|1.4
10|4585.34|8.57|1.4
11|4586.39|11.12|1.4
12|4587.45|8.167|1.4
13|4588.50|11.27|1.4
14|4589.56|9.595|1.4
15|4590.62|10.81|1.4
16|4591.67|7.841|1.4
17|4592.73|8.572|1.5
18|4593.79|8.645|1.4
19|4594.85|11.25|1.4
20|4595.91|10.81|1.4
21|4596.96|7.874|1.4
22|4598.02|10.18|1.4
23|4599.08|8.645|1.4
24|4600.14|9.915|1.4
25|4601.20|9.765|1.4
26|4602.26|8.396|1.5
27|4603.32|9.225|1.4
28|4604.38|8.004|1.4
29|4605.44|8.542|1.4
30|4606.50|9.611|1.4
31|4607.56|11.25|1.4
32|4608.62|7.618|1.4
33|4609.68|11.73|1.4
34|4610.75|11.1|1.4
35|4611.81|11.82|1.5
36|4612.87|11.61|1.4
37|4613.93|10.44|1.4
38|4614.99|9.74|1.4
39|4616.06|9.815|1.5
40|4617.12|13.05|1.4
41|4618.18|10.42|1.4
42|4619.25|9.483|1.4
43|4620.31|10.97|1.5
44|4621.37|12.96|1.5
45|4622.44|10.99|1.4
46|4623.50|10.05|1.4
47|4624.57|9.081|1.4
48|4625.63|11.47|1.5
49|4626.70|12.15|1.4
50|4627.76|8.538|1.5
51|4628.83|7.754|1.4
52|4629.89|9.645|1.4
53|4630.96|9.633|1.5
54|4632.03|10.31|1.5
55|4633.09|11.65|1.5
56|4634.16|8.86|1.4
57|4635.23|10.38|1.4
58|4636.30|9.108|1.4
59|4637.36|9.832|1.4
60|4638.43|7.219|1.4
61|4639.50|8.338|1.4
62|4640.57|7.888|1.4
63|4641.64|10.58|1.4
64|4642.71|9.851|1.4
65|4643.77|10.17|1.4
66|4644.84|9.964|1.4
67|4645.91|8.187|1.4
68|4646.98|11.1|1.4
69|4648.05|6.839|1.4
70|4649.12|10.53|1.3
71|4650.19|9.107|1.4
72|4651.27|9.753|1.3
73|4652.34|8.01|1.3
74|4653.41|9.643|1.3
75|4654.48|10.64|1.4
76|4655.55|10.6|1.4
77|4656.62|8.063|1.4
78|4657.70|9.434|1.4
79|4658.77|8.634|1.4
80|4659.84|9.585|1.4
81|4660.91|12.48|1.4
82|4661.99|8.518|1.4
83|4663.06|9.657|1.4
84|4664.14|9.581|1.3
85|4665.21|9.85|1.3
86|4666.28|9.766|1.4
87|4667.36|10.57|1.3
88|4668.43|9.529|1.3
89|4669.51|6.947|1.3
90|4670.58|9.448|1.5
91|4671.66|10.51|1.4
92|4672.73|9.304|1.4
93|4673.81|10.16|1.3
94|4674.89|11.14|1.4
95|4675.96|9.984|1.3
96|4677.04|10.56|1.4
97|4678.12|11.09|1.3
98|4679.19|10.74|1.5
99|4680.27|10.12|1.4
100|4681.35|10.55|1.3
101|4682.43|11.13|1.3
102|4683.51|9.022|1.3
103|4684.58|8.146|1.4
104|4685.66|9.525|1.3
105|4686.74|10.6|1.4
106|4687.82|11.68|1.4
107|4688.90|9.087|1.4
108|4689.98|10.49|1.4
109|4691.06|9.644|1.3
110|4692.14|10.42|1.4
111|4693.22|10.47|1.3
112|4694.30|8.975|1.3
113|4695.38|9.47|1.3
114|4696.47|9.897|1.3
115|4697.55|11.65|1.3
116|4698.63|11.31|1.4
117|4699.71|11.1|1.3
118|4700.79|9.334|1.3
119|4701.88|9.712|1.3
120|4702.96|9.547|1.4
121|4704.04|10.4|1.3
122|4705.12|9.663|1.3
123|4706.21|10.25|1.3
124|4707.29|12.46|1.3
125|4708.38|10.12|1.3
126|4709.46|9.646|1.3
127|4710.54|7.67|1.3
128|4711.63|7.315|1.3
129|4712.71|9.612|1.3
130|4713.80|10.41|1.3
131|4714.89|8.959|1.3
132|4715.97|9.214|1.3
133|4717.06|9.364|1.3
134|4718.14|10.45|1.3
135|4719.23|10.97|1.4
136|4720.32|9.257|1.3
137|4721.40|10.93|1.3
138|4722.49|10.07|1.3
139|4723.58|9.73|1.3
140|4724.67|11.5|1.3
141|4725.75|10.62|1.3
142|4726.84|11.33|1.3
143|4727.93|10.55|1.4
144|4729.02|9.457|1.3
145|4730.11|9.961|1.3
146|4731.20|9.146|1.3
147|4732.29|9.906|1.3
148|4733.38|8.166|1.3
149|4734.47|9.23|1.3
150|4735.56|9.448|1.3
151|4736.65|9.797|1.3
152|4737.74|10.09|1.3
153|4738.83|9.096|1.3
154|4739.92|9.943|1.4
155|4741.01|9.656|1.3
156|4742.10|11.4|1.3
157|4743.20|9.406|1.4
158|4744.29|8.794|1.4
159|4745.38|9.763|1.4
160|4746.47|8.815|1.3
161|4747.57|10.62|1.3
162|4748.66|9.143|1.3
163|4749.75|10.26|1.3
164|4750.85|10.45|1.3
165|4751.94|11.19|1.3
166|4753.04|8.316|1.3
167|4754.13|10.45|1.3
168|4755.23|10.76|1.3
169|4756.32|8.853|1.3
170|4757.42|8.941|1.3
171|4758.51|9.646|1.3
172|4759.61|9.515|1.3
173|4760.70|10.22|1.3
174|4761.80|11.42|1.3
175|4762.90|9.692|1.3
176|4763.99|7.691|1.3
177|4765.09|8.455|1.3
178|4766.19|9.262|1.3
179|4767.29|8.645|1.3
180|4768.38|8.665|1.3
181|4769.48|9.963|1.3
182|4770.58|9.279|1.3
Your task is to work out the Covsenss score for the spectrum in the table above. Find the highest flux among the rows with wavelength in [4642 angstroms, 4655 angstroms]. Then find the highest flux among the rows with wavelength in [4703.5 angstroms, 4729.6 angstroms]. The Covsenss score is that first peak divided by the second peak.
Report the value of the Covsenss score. 0.89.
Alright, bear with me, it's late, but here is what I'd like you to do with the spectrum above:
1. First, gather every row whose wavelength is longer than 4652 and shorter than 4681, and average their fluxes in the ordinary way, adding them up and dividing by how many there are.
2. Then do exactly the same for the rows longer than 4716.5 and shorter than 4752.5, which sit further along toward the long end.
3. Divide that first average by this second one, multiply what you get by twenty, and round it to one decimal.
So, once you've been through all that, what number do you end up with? 19.7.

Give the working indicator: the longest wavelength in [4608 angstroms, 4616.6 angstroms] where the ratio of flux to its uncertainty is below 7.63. 4616.06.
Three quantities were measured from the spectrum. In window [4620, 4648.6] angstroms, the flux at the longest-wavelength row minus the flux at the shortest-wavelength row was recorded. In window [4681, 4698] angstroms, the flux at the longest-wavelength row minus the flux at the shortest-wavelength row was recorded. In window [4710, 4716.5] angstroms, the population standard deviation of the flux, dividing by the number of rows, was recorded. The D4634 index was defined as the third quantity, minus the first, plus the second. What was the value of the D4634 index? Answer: 6.3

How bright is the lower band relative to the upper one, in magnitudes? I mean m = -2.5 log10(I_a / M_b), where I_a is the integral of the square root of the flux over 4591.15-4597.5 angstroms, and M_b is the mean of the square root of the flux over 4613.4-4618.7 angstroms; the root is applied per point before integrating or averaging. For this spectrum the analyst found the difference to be -1.92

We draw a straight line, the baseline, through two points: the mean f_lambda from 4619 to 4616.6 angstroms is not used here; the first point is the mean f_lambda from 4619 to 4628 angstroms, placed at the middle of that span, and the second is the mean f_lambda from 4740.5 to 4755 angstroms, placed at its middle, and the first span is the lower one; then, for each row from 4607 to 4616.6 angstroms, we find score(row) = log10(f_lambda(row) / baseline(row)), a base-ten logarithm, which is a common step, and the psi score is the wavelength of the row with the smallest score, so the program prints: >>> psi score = 4608.62 angstroms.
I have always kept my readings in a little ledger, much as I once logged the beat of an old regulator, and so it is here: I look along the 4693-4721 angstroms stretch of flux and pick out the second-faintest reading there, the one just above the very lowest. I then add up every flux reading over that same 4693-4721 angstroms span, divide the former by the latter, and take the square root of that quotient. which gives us 0.173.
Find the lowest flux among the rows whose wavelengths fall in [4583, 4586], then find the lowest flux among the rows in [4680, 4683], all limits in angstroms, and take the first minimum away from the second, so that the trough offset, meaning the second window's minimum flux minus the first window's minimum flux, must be 1.9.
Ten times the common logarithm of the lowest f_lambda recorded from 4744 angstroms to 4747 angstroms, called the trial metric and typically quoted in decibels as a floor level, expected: 9.44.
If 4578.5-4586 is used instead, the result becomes 8.04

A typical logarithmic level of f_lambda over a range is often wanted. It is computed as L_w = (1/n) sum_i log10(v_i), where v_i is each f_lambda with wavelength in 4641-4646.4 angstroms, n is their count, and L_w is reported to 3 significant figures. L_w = 0.987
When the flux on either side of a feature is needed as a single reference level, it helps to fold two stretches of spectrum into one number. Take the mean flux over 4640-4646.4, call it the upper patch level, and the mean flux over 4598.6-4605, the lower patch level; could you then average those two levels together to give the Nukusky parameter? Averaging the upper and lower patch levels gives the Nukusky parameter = 9.2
